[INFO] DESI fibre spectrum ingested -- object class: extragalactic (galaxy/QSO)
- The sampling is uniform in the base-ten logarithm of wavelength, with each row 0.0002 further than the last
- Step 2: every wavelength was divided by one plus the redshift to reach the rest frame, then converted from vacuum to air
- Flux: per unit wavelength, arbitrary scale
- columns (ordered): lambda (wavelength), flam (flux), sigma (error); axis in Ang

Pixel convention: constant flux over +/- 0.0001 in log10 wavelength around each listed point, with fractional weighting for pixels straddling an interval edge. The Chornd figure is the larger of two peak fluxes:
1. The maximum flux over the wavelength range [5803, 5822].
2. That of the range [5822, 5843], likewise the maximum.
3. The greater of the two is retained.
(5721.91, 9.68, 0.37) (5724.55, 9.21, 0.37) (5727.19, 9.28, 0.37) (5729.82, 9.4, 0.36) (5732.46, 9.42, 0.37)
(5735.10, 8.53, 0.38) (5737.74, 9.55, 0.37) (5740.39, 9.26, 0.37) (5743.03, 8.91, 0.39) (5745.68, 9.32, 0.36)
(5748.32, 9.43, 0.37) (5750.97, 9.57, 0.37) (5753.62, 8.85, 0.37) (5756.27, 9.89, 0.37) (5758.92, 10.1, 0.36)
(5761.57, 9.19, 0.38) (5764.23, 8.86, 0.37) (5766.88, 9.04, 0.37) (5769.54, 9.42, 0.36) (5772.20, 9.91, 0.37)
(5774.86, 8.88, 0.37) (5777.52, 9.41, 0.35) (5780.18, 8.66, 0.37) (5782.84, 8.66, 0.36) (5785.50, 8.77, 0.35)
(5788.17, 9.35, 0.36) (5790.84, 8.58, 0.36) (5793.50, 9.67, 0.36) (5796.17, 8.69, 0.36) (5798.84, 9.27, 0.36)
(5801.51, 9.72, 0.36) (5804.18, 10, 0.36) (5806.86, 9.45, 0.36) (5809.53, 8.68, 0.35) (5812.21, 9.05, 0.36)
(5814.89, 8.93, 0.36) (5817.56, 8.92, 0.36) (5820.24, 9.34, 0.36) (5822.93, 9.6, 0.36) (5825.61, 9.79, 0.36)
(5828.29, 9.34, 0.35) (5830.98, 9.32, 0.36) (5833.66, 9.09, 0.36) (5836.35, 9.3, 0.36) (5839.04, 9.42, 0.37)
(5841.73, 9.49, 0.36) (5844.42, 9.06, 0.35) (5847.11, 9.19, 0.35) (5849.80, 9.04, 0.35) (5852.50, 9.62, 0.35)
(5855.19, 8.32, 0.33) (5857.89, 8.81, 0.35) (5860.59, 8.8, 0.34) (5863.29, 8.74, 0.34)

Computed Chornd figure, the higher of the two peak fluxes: 10.0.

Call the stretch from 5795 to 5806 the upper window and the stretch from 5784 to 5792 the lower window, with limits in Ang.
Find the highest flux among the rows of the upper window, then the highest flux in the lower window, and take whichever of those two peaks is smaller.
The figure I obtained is 9.35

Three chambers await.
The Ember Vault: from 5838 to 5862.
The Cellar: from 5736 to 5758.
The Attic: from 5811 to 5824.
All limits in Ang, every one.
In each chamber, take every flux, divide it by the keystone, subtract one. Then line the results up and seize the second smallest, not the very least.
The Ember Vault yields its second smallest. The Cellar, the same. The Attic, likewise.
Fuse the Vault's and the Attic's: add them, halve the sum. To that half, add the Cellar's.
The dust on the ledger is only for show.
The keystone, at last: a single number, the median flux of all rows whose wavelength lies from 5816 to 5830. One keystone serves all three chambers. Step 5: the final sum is -0.097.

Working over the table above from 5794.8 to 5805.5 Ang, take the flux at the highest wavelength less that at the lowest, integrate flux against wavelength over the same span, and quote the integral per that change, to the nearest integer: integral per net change 77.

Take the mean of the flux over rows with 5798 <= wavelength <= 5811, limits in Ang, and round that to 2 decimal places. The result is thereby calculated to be 9.42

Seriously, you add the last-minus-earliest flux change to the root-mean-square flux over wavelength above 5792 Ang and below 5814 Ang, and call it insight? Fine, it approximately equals 8.71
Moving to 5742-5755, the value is 9.16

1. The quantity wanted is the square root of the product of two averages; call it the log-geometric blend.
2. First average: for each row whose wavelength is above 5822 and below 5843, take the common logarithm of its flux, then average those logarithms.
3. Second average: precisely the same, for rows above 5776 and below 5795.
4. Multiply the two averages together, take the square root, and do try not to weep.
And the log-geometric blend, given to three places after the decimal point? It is 0.964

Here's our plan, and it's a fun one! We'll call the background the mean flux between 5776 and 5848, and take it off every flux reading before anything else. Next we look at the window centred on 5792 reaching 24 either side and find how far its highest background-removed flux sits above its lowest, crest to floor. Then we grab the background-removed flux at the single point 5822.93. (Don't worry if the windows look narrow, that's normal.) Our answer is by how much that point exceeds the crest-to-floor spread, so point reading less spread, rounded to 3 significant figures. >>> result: -1.03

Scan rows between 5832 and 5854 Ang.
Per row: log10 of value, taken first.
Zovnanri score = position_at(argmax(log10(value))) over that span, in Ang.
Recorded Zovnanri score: 5852.50 Ang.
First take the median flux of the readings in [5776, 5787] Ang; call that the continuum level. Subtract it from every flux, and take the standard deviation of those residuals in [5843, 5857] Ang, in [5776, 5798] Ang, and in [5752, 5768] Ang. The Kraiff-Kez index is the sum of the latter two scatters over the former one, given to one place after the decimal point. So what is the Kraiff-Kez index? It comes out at 2.1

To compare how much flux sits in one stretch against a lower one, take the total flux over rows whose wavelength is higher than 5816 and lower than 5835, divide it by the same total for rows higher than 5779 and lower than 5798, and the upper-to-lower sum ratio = 1.05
